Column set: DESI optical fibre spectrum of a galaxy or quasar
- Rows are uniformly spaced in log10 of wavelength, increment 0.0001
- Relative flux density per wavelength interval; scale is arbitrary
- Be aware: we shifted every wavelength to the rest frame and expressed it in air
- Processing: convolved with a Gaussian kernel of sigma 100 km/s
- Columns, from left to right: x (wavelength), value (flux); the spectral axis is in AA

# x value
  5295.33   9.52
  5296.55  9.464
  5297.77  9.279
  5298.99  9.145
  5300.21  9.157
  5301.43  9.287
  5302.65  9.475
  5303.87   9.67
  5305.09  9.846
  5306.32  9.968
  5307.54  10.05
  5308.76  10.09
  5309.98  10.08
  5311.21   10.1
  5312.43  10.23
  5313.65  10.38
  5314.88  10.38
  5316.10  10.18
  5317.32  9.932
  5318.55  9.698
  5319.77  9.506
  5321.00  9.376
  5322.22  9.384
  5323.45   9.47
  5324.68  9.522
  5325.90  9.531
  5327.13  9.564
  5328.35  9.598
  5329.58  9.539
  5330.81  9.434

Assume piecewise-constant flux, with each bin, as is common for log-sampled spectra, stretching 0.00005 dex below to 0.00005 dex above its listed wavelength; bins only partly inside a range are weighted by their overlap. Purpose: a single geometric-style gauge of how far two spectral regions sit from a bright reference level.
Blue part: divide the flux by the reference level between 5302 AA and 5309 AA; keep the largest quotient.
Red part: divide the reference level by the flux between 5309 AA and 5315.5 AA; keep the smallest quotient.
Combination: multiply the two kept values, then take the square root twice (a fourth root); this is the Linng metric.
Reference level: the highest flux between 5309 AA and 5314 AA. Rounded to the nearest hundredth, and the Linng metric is 0.99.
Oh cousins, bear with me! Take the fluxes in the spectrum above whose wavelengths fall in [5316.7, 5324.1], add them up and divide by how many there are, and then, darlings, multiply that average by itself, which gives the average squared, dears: 91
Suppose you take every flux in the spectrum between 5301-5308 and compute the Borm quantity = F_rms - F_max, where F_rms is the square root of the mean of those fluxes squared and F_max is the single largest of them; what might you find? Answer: -0.33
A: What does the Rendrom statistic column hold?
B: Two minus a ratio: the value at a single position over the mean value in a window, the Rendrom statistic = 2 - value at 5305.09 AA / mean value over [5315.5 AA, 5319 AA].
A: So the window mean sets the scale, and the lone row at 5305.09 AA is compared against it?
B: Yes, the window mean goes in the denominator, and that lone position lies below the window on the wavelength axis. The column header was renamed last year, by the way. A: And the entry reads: 1.01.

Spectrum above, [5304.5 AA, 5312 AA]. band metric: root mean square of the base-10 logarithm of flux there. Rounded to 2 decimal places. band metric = 1.00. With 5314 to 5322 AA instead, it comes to 0.99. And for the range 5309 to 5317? 1.01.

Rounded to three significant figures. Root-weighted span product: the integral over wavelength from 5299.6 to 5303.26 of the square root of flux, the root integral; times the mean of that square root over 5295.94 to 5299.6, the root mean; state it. 34.1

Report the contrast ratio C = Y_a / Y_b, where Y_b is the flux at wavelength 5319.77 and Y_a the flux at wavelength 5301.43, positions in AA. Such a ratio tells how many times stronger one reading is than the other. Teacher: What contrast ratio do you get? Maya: 0.977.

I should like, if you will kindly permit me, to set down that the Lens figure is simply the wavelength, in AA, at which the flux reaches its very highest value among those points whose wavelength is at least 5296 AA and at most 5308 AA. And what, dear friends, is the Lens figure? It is 5307.54 AA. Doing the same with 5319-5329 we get 5328.35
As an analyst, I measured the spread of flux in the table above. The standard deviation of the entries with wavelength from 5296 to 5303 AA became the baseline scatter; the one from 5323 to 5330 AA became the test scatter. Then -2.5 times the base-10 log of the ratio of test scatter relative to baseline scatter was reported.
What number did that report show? 1.3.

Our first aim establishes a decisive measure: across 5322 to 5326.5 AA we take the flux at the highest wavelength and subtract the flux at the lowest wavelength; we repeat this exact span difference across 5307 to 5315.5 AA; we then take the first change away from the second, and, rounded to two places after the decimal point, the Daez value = 0.18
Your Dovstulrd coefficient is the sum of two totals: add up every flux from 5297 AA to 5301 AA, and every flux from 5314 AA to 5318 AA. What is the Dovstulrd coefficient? 58.1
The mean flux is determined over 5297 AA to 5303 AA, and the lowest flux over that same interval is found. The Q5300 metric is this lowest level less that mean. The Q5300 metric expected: -0.12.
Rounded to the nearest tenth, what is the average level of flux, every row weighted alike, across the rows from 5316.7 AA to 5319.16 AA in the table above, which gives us 9.8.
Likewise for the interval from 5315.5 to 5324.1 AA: 9.6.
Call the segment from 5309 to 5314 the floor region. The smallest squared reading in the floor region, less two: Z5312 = 99.6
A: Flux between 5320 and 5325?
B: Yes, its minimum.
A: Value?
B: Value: 9.376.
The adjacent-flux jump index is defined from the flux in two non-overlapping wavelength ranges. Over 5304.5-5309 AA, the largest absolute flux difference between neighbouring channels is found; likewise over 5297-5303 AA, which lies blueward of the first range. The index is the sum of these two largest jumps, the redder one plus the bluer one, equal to 0.31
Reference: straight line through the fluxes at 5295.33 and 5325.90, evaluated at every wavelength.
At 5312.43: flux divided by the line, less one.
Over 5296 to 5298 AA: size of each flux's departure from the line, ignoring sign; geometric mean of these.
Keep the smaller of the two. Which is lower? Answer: 0.074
